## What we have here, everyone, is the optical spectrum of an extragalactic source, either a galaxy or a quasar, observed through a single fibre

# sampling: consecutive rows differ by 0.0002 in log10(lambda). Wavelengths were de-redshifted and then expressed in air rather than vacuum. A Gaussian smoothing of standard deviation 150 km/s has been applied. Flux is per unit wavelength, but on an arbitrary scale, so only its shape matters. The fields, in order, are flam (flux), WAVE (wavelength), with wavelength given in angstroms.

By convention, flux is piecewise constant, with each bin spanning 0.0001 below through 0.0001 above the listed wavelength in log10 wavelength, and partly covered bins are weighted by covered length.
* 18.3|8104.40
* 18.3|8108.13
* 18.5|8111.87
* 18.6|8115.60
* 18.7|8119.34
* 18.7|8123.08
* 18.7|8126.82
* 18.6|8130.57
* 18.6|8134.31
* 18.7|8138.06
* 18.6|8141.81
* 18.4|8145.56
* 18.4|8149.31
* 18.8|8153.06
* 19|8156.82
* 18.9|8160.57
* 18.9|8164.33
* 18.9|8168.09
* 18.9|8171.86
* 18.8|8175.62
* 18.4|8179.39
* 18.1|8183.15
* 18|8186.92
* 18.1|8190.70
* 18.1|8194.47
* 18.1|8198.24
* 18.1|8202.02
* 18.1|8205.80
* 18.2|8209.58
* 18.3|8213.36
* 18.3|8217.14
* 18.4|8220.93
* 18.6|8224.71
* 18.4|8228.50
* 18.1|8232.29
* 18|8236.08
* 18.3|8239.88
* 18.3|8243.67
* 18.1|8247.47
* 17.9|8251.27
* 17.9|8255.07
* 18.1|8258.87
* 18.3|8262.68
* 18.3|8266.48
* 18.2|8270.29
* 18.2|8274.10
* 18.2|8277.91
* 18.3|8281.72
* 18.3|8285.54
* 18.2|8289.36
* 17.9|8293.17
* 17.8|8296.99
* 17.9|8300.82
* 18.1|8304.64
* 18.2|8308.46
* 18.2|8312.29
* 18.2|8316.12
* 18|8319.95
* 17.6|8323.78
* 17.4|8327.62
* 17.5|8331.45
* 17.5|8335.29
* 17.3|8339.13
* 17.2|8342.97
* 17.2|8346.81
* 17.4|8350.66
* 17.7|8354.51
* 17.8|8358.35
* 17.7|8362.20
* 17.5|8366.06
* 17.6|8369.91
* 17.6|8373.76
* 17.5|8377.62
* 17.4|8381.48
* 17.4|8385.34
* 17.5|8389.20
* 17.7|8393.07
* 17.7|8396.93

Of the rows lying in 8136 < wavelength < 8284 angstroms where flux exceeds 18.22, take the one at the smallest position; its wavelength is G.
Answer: 8138.06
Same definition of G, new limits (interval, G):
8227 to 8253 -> 8228.50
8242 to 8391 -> 8243.67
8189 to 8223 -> 8213.36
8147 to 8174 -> 8149.31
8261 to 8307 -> 8262.68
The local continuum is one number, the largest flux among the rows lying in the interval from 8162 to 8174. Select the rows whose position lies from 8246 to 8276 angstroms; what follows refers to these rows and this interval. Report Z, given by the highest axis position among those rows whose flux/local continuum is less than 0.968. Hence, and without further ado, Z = 8274.10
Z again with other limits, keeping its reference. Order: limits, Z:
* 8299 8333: 8331.45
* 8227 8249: 8247.47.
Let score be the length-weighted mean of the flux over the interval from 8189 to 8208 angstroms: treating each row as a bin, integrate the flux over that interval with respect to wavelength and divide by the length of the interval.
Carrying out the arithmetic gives 18.1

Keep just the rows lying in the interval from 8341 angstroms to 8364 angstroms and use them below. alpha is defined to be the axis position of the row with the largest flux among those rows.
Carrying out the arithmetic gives 8358.35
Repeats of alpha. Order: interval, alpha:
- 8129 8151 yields 8138.06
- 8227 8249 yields 8228.50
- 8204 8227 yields 8224.71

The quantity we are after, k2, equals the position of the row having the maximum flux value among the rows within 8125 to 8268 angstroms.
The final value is 8156.82 angstroms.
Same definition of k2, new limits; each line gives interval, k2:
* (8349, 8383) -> 8358.35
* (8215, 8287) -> 8224.71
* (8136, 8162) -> 8156.82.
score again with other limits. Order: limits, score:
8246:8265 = 18.1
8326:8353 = 17.4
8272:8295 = 18.2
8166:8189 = 18.5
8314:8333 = 17.8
